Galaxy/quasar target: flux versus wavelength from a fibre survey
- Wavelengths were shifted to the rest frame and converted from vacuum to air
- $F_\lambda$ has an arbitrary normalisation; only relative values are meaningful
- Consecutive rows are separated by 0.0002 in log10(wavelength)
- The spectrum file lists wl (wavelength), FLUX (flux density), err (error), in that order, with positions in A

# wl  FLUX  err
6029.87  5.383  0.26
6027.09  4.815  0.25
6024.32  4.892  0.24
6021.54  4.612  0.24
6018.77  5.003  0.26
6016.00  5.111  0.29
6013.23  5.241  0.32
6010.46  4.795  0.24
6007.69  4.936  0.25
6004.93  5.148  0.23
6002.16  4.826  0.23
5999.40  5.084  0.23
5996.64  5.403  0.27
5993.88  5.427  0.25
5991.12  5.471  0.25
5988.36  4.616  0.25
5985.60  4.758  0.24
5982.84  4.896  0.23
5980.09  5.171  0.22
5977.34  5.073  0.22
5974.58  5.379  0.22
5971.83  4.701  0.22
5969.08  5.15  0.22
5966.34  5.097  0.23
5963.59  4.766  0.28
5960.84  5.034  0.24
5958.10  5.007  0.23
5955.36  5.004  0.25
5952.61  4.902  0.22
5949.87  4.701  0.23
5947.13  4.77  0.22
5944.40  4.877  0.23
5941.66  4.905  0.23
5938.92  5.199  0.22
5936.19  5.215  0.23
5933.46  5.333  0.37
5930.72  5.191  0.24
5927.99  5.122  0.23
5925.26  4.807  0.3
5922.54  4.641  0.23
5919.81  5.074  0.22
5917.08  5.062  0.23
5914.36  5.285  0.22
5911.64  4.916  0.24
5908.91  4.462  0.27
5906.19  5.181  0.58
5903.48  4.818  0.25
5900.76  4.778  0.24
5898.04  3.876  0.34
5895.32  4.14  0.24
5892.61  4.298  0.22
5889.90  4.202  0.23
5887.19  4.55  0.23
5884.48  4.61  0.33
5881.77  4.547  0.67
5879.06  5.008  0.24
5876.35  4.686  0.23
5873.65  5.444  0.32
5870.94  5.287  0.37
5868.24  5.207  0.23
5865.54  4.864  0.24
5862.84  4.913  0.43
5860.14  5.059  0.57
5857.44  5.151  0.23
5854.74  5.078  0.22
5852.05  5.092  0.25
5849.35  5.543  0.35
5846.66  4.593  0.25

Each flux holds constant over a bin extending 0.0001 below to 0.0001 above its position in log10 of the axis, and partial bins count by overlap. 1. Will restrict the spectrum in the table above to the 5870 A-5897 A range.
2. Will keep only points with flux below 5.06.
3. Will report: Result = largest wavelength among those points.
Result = 5895.32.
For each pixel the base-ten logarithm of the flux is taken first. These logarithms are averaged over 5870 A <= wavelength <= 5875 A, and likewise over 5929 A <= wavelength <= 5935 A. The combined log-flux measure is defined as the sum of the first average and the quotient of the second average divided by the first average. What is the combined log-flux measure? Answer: 1.72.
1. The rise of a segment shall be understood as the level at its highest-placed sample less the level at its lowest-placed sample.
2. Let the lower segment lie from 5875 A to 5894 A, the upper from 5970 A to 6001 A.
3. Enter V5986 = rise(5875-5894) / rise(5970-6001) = -1.0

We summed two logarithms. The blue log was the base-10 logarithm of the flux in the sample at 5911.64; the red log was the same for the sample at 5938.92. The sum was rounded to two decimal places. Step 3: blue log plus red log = 1.41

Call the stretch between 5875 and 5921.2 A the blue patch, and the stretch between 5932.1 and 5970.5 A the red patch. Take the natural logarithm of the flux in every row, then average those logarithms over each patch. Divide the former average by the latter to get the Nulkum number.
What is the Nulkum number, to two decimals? 0.96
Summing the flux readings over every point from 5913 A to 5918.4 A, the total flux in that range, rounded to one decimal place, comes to 10.3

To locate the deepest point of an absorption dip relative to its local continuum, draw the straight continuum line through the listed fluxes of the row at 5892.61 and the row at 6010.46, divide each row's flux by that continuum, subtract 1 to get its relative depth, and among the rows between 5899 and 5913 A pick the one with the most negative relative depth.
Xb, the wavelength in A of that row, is 5908.91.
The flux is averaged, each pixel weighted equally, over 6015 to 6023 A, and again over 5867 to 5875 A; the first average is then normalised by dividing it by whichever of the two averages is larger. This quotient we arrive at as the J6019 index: 0.92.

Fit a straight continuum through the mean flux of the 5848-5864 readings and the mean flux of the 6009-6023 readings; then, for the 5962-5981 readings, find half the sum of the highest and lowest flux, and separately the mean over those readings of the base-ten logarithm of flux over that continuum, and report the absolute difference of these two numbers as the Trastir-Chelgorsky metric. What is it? 5.04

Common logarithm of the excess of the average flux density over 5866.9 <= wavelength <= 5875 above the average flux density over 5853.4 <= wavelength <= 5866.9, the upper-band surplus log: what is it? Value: -0.5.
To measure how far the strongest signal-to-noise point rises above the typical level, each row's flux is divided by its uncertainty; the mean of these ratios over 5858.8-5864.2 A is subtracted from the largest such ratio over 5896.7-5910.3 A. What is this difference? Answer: 10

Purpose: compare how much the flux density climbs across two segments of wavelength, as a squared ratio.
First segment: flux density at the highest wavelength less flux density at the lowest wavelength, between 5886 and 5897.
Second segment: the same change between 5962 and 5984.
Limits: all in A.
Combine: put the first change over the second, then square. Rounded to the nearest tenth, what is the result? 9.9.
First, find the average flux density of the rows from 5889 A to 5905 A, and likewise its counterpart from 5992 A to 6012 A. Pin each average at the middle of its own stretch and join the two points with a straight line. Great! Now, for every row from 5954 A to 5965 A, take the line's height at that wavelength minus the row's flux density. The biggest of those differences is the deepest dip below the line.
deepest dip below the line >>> 0.1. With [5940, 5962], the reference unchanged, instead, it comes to 0.0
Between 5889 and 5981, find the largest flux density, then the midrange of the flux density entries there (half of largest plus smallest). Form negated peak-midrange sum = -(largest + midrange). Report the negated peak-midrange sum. -10.0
